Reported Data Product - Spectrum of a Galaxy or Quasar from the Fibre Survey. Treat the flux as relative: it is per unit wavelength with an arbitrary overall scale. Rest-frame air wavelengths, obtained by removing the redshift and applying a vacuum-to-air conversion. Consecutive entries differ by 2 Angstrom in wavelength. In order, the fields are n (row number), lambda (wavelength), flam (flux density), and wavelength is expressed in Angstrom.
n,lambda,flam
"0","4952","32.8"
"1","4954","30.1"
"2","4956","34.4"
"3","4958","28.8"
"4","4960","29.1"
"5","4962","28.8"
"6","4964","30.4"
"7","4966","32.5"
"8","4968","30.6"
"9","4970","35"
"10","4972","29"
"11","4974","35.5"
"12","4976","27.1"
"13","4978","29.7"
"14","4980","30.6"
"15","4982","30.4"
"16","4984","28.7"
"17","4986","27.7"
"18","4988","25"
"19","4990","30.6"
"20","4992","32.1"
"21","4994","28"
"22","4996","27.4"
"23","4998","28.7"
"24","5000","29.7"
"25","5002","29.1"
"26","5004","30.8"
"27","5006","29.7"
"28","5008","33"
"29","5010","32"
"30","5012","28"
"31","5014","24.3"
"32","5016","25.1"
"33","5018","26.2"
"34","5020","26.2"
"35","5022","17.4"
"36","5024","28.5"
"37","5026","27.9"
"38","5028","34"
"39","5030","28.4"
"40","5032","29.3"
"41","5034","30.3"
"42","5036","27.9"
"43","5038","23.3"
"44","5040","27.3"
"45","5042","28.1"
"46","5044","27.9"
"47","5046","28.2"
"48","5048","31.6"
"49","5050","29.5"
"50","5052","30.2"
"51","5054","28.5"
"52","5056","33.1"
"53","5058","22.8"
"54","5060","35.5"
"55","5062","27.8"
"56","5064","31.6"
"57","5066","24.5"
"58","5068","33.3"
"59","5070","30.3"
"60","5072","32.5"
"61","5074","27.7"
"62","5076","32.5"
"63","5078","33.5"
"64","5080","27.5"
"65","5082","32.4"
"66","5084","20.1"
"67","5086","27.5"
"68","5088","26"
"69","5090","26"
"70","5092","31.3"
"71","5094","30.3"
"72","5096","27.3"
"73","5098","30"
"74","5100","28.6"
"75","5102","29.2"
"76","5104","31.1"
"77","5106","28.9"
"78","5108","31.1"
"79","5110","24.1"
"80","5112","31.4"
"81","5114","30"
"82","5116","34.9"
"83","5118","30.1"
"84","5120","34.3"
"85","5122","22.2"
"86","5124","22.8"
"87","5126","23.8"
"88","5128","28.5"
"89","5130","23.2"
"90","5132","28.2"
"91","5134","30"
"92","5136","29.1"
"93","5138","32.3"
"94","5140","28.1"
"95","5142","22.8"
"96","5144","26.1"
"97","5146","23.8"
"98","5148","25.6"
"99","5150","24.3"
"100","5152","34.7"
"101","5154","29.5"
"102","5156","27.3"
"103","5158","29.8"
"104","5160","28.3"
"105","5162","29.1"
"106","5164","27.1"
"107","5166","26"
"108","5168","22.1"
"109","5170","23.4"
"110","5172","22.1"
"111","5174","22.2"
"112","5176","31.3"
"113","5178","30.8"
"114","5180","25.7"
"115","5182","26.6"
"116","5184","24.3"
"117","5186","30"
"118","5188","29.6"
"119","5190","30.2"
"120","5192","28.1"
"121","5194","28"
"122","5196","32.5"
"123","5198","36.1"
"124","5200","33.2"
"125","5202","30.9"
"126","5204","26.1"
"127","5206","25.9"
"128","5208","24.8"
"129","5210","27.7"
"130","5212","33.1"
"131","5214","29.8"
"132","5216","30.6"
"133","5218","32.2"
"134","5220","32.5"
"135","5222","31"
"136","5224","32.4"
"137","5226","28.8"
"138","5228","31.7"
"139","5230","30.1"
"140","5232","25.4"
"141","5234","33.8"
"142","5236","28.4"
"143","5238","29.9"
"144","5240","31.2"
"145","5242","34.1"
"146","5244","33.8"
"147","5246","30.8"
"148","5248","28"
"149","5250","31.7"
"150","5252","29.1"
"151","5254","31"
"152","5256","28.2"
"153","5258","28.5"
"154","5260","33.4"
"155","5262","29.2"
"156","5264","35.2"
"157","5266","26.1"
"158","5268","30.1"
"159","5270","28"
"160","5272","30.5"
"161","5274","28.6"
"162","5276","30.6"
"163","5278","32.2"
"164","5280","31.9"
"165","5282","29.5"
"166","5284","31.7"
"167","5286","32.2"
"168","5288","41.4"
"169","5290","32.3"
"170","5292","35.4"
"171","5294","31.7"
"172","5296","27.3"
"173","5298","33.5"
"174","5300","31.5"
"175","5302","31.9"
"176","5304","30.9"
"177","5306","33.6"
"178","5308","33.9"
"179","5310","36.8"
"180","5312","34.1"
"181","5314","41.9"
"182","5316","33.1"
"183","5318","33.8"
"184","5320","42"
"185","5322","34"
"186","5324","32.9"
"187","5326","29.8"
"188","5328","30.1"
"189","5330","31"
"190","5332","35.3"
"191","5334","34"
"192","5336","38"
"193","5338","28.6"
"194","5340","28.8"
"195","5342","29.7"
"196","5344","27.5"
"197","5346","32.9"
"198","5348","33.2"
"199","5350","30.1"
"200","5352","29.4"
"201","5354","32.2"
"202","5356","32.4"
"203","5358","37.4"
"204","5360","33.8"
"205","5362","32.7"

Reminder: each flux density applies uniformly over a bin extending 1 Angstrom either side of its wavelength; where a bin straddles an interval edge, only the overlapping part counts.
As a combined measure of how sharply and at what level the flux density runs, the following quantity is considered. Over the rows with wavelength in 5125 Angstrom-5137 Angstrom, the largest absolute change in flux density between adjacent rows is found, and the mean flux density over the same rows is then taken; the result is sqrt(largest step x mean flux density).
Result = 12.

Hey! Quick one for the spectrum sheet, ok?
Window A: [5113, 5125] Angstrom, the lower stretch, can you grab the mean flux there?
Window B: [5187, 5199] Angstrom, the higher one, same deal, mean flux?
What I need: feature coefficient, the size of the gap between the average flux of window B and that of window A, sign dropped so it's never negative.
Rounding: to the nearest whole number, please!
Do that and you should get 2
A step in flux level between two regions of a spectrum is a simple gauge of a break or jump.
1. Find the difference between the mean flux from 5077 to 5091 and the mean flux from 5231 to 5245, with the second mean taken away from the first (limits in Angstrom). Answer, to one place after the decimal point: -3.4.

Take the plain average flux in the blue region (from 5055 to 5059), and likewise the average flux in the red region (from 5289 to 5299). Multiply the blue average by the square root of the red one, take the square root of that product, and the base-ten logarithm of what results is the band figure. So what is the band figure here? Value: 1.10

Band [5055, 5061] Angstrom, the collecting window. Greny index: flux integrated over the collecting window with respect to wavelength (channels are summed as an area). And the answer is 183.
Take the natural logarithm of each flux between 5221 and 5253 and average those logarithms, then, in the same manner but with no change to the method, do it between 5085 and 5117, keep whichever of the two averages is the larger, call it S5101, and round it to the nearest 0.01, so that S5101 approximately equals 3.42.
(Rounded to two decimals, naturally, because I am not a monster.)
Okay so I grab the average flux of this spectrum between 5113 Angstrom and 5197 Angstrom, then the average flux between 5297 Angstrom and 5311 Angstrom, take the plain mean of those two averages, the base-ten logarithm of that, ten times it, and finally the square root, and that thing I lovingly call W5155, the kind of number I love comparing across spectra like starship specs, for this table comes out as 3.85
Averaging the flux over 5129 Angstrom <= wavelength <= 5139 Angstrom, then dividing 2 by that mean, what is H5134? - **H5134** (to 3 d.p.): 0.070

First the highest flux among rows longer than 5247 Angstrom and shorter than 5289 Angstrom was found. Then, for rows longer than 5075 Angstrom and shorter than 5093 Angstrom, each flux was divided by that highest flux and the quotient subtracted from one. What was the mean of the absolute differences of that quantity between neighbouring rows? 0.12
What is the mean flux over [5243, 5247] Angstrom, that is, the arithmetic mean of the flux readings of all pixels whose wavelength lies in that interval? 32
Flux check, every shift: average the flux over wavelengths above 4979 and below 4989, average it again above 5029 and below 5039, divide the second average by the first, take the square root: 0.989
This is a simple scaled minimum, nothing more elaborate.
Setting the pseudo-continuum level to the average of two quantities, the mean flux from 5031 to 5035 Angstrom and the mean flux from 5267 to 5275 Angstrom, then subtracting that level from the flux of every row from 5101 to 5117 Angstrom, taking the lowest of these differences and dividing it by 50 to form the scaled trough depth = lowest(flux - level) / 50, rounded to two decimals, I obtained -0.11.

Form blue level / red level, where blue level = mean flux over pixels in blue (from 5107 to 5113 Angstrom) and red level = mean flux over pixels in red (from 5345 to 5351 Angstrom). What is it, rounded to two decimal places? 0.90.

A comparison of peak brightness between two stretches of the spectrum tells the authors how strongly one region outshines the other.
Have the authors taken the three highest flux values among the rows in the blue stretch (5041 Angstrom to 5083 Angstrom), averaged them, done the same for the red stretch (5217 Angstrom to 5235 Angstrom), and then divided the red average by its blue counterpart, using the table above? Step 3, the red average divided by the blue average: 0.96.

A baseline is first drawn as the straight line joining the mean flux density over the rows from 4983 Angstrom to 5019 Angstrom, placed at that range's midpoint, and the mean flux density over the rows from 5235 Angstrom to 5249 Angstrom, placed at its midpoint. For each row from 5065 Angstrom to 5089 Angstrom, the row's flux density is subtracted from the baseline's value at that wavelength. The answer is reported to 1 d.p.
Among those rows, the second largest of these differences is 4.8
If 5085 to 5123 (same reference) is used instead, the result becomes 5.6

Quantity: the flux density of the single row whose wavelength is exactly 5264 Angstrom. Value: 35.2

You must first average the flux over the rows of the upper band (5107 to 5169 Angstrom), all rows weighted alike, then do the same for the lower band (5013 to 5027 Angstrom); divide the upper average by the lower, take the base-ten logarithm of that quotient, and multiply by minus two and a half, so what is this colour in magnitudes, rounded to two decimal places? -0.11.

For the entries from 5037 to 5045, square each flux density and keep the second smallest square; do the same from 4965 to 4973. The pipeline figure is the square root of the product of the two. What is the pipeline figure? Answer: 835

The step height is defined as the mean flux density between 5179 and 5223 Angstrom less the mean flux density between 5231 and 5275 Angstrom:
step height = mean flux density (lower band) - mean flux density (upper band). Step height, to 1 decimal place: -0.7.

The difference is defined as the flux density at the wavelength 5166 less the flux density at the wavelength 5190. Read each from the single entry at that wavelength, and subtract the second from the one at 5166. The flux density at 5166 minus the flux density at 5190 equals -4.2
